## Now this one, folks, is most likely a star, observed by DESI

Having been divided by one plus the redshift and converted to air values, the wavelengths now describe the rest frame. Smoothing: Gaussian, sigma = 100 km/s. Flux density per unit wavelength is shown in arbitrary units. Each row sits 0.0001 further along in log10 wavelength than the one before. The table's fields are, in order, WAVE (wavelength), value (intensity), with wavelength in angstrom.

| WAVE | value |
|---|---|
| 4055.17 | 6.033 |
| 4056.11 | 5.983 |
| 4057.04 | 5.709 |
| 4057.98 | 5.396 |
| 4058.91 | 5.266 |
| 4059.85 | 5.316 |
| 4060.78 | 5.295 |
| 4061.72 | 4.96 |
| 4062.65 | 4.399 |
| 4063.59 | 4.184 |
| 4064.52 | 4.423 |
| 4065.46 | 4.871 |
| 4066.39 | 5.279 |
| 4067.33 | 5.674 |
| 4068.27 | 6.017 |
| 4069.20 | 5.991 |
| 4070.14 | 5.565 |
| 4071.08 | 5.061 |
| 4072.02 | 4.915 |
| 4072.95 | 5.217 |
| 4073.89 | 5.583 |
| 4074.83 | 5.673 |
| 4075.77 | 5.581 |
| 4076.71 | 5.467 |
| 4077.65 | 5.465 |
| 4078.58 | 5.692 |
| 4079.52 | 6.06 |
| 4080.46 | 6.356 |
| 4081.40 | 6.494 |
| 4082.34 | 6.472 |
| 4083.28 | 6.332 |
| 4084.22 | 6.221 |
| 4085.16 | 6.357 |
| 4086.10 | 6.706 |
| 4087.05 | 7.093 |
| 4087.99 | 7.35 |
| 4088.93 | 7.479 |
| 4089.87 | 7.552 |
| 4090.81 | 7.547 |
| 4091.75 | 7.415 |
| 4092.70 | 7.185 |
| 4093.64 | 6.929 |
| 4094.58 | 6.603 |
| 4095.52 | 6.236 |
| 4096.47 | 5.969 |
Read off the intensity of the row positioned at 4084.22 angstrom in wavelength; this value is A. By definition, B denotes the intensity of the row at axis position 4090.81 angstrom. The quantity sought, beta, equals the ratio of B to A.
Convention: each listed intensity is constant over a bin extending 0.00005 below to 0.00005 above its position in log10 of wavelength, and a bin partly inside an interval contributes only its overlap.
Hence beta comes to 1.21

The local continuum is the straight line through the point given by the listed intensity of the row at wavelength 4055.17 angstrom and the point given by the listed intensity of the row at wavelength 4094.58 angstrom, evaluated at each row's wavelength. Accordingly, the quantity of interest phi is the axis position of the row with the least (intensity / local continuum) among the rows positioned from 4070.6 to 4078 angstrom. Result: 4072.02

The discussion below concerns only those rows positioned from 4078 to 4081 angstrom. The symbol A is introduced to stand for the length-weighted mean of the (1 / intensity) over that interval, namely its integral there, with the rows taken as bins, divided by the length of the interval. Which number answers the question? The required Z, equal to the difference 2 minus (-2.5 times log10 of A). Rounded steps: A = 0.167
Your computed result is 0.1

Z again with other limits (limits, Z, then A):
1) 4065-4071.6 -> 0.2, 0.183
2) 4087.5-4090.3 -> -0.2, 0.134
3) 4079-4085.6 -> 0.0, 0.158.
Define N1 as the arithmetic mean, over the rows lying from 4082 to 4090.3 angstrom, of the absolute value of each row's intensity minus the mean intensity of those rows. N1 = 0.5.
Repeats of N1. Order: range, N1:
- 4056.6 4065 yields 0.4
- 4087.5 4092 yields 0.1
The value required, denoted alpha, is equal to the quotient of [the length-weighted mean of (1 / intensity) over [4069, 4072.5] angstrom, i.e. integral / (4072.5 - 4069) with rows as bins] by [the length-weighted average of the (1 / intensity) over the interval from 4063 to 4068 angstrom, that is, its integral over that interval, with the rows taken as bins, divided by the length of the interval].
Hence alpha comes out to 0.9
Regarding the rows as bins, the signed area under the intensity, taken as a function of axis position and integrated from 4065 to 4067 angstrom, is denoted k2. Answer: 10.2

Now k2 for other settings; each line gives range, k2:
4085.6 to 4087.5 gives 13.0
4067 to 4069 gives 11.8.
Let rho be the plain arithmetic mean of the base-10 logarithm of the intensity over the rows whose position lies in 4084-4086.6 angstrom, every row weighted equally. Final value 0.81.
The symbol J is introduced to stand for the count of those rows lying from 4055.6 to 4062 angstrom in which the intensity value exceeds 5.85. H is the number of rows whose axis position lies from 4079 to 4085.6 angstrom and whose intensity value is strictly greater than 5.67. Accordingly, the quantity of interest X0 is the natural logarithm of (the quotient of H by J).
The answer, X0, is 1.9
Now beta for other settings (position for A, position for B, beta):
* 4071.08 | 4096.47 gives 1.18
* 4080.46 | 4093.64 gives 1.09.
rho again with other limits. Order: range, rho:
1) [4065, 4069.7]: 0.74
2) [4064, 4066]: 0.67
